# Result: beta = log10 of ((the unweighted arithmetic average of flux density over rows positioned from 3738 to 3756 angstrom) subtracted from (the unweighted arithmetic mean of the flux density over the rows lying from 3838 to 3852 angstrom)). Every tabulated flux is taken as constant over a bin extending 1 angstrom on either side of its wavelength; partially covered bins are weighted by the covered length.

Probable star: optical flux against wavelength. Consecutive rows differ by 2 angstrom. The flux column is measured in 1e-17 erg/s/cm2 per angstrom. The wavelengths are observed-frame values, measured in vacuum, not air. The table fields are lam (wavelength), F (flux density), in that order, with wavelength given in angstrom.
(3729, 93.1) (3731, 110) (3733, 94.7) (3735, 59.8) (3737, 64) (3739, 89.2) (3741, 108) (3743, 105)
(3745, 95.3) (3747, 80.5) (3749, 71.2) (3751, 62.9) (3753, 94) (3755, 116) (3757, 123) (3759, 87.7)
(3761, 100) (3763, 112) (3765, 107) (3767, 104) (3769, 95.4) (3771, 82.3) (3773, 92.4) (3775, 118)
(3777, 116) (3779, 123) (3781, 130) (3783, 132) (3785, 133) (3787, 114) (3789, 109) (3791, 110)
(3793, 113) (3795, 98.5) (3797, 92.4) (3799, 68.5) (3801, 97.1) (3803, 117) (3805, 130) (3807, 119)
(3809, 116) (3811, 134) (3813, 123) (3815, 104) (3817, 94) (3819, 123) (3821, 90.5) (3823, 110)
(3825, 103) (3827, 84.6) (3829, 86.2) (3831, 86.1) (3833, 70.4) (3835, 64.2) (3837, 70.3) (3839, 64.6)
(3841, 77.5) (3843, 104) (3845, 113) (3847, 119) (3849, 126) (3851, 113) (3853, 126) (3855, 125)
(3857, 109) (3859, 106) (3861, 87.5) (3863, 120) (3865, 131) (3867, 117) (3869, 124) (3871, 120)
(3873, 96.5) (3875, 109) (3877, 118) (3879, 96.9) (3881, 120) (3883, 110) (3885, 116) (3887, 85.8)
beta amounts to 1.05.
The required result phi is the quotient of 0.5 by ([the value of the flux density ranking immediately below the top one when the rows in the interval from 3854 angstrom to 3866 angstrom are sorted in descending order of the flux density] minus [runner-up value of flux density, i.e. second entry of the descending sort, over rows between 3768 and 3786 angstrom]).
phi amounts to -0.071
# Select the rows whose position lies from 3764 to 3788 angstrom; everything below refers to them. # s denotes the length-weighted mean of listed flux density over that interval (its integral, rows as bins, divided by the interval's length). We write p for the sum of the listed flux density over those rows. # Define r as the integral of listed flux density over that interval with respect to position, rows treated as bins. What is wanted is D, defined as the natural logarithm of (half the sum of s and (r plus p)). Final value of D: 7.64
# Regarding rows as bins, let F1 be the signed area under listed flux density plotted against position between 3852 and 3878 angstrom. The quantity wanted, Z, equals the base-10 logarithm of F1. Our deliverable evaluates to 3.47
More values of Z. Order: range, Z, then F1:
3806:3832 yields 3.44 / 2747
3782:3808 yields 3.46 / 2867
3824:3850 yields 3.37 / 2338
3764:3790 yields 3.46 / 2912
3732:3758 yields 3.37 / 2327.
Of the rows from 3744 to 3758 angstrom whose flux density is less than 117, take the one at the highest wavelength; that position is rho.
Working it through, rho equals 3755 angstrom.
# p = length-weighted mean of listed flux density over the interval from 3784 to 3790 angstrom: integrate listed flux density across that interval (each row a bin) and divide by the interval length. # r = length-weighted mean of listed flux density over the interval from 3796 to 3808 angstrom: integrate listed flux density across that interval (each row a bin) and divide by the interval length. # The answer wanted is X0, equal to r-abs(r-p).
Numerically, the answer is 89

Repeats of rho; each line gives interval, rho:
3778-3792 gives 3791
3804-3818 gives 3817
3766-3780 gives 3777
